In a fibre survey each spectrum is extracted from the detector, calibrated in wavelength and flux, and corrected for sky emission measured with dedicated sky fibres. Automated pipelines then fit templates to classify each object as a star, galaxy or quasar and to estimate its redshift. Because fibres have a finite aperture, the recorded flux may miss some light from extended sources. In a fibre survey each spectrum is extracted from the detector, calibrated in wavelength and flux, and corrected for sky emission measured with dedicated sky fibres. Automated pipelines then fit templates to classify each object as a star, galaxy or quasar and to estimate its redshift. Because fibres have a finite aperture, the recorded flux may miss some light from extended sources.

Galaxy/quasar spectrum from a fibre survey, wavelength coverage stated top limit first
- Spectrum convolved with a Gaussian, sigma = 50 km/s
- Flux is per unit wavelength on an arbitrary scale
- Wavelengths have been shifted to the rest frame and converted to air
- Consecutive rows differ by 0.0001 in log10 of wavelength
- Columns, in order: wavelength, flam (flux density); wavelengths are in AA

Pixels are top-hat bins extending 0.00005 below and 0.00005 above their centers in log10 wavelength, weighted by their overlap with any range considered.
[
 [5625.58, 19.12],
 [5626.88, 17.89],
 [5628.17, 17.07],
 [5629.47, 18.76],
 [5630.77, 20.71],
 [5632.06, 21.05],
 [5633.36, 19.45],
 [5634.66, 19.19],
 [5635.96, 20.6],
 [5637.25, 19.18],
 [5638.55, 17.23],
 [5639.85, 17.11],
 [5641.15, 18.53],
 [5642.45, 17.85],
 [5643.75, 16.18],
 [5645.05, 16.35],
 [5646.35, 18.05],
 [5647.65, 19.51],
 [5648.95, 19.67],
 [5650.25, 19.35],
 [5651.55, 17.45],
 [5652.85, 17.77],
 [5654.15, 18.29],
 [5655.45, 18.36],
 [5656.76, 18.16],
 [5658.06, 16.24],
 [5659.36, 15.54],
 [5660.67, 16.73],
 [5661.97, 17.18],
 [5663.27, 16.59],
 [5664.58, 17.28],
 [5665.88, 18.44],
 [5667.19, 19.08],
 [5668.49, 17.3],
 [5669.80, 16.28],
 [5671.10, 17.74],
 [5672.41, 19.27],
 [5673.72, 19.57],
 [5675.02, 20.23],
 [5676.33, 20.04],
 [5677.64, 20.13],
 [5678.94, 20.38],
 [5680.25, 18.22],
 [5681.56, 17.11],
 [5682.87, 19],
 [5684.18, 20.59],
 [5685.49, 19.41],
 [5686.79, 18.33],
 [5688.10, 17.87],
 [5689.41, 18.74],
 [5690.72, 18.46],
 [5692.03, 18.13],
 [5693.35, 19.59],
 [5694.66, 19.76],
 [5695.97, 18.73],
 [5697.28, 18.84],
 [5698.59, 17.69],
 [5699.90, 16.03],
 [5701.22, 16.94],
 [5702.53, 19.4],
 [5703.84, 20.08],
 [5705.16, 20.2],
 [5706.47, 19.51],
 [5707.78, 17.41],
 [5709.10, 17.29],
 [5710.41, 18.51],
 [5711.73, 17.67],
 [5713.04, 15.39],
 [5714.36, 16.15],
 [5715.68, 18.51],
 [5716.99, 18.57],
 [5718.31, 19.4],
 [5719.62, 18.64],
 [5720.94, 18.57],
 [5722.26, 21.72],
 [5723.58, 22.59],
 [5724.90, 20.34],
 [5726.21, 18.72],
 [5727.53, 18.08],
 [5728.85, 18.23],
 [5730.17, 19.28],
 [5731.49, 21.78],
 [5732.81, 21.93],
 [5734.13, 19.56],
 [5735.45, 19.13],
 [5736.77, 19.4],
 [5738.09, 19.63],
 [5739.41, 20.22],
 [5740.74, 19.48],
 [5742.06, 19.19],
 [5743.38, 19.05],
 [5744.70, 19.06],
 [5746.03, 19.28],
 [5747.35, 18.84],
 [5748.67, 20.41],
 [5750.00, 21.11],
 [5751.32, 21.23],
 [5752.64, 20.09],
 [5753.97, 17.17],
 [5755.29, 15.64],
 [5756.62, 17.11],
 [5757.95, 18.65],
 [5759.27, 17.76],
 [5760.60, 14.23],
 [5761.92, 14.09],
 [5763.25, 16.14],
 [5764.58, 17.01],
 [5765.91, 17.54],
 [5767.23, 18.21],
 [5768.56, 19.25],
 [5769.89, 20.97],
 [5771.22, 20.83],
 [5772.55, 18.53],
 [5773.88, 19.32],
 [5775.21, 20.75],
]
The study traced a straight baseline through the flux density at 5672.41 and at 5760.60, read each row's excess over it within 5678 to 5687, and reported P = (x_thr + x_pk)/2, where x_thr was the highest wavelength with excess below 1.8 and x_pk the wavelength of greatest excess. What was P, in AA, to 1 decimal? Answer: 5685.5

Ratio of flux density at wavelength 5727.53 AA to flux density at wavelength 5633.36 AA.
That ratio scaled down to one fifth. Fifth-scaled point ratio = 0.186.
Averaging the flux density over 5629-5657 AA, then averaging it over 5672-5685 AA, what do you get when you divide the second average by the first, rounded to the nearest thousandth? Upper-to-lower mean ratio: 1.047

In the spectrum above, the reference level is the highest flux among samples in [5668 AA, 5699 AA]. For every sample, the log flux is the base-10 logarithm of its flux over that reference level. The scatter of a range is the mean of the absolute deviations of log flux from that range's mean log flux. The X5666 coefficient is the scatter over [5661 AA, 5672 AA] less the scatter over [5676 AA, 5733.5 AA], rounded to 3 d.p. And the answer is -0.010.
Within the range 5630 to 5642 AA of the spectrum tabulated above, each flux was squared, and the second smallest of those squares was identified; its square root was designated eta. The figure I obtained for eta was 17.2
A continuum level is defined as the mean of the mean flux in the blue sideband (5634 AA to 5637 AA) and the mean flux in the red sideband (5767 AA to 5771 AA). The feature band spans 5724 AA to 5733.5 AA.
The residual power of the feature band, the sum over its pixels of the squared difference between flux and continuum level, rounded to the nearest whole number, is 16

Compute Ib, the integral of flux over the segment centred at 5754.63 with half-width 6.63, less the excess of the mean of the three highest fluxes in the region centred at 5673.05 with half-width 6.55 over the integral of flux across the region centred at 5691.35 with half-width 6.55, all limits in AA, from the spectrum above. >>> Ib 469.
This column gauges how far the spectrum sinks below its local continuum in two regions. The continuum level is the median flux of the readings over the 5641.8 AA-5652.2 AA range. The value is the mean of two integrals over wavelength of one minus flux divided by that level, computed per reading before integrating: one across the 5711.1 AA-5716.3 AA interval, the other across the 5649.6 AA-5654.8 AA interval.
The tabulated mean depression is 0.11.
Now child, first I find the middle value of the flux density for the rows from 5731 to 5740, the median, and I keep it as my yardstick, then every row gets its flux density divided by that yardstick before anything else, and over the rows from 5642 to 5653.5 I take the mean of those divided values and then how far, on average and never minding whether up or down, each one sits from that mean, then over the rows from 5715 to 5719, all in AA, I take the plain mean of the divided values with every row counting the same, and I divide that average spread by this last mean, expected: 0.053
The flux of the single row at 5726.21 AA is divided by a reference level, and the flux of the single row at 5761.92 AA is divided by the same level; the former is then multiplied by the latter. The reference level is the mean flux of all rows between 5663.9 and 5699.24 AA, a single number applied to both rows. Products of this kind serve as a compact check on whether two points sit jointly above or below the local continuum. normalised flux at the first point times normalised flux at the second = 0.75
